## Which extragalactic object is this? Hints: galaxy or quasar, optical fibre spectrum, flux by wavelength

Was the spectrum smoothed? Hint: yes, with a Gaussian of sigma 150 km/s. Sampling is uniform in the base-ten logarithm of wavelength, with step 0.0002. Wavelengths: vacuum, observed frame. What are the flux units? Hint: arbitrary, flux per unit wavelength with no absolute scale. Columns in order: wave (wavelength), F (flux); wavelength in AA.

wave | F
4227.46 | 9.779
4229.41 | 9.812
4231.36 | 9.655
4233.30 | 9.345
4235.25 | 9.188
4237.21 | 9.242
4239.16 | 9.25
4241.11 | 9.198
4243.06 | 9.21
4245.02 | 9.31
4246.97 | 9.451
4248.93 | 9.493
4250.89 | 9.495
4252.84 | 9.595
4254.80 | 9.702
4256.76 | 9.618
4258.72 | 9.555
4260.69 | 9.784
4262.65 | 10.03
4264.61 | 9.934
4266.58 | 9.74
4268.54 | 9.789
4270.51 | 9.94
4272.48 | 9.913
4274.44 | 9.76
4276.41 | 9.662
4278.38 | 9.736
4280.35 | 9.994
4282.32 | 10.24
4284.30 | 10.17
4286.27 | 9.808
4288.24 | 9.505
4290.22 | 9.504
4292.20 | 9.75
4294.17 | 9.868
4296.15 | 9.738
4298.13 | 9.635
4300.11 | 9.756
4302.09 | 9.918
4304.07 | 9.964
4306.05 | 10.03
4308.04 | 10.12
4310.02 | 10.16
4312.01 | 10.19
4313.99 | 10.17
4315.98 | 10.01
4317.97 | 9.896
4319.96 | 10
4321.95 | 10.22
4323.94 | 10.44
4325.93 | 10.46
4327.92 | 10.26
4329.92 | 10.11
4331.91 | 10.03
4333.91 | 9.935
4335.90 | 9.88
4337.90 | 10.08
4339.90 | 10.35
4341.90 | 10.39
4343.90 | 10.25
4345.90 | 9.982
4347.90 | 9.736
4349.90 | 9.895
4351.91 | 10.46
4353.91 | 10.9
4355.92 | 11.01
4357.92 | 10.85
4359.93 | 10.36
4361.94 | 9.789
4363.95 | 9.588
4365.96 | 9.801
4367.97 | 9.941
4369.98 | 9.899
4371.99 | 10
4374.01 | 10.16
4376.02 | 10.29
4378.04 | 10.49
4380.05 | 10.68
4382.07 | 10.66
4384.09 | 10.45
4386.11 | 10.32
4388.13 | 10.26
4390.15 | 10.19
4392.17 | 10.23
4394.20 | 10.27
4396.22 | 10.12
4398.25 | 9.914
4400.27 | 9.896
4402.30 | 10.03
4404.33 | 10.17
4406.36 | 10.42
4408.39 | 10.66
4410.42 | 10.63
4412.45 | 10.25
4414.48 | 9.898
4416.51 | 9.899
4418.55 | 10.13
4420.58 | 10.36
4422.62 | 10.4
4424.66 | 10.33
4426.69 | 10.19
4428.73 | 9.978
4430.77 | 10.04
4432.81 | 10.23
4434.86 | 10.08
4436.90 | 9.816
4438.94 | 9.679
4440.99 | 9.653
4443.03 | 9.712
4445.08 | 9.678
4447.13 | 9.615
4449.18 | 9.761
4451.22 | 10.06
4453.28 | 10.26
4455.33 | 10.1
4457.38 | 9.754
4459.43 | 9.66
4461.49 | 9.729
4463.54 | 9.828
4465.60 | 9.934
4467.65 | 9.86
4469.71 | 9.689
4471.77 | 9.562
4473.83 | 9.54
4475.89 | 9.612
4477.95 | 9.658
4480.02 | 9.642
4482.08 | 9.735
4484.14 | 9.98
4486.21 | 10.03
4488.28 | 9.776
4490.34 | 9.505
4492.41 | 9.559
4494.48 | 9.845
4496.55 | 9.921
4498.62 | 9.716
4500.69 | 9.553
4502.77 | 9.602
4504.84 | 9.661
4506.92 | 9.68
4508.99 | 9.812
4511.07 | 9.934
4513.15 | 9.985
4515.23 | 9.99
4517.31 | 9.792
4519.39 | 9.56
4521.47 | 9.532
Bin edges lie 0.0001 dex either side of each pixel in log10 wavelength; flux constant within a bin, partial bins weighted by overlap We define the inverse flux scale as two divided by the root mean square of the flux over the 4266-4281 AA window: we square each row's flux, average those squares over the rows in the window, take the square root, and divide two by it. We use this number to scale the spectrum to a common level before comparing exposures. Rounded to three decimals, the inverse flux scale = 0.204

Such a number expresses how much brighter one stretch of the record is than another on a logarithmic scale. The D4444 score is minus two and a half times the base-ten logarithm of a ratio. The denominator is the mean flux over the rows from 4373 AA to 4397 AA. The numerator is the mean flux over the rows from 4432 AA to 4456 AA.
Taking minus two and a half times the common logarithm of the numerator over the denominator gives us 0.05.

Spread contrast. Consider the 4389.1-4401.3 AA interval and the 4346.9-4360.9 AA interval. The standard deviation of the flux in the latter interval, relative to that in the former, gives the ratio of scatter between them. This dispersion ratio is 3.1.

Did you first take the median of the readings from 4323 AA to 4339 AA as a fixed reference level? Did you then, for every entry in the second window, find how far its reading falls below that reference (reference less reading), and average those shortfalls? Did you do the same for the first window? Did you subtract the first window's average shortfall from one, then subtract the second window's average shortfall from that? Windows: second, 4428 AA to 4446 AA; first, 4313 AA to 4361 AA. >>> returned 0.92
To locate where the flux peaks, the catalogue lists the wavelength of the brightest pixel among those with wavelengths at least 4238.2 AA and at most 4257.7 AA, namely 4254.80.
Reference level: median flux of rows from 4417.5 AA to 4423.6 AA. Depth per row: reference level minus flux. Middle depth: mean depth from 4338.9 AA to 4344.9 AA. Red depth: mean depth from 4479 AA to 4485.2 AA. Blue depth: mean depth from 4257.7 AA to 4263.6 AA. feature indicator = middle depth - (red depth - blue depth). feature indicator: 0.03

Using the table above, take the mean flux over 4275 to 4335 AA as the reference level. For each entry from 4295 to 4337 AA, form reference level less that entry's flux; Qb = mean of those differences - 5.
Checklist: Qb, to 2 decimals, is -5.07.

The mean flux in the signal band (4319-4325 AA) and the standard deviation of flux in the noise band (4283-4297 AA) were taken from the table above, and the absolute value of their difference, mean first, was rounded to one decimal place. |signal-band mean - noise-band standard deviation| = 10.0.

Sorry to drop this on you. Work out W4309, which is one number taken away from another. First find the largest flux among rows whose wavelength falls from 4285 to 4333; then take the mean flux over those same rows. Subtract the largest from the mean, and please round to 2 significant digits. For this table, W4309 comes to -0.48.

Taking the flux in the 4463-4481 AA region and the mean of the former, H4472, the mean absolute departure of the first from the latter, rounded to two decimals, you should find 0.11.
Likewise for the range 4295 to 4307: 0.13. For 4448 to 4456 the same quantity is 0.14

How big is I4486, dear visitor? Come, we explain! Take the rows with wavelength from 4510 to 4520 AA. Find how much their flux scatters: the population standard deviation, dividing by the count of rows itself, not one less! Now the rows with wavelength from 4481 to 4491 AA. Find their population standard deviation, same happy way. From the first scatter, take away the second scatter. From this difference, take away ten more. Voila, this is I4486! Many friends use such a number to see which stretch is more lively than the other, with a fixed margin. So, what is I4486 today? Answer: -10.0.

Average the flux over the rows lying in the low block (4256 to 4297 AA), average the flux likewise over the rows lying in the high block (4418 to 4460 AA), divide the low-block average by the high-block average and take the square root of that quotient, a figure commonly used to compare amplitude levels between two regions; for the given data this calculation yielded 0.99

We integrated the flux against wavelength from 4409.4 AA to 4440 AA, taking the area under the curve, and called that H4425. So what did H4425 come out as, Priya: 310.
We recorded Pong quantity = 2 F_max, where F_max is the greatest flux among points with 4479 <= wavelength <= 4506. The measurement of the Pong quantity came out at 20.1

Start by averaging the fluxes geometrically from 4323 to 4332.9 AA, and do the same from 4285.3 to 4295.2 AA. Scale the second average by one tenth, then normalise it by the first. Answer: 0.094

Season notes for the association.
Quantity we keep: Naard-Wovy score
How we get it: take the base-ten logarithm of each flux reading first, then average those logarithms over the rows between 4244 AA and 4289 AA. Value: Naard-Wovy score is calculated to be 0.99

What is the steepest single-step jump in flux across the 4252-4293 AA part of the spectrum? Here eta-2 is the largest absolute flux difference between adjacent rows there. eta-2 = 0.36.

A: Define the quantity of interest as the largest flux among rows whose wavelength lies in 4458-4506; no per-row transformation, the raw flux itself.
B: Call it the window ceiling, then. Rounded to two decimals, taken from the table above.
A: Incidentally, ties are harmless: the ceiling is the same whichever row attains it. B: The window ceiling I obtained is 10.03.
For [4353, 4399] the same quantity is 11.01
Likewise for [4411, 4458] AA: 10.40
